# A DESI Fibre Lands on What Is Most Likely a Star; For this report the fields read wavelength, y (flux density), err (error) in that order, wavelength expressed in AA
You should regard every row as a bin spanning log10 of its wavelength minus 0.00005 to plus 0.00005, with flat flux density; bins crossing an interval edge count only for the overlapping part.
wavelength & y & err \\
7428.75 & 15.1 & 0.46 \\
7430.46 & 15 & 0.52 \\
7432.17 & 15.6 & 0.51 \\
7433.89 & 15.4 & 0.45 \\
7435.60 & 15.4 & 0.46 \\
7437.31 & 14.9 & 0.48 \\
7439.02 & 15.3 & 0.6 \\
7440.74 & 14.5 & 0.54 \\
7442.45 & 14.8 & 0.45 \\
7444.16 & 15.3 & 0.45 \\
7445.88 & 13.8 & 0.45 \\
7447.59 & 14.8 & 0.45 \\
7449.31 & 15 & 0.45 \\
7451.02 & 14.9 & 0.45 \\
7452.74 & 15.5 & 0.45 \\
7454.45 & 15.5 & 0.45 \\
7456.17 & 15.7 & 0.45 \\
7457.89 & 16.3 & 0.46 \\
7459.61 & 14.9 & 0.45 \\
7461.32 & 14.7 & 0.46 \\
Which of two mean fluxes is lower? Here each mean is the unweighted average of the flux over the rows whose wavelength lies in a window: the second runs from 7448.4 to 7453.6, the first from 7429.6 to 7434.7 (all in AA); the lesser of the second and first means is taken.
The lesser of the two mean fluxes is 15.1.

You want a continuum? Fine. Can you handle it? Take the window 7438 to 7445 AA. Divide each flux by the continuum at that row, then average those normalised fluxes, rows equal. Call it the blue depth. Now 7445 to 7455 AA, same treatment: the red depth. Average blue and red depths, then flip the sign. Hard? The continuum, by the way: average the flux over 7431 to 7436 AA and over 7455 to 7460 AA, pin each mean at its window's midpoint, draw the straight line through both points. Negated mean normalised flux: -0.961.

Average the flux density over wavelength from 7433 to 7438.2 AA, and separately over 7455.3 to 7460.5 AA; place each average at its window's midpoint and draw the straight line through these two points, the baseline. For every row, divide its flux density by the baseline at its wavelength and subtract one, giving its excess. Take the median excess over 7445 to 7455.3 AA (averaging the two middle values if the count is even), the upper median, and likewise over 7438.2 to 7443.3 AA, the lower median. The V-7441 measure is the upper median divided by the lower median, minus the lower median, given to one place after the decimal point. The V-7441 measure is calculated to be 1.0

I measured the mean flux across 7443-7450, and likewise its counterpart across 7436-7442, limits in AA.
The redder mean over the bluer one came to 0.99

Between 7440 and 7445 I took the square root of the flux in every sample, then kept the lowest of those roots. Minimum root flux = 3.81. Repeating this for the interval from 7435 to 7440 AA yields 3.86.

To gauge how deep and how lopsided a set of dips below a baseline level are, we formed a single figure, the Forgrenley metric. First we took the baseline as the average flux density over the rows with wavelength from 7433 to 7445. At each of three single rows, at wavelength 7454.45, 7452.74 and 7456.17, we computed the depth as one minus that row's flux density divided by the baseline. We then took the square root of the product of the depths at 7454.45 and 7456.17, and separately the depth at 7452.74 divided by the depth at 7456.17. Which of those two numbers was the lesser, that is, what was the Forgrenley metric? 0.03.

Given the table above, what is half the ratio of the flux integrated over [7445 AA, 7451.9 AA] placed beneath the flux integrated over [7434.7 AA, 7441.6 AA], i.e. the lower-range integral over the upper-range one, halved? 0.51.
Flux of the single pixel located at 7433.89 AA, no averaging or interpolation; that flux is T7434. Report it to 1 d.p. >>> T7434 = 15.4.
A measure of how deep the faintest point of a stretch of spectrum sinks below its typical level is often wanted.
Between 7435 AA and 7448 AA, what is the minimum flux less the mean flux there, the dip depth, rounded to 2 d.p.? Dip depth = -1.05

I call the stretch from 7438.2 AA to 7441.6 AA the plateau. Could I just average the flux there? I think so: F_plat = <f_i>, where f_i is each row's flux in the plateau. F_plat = 14.9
